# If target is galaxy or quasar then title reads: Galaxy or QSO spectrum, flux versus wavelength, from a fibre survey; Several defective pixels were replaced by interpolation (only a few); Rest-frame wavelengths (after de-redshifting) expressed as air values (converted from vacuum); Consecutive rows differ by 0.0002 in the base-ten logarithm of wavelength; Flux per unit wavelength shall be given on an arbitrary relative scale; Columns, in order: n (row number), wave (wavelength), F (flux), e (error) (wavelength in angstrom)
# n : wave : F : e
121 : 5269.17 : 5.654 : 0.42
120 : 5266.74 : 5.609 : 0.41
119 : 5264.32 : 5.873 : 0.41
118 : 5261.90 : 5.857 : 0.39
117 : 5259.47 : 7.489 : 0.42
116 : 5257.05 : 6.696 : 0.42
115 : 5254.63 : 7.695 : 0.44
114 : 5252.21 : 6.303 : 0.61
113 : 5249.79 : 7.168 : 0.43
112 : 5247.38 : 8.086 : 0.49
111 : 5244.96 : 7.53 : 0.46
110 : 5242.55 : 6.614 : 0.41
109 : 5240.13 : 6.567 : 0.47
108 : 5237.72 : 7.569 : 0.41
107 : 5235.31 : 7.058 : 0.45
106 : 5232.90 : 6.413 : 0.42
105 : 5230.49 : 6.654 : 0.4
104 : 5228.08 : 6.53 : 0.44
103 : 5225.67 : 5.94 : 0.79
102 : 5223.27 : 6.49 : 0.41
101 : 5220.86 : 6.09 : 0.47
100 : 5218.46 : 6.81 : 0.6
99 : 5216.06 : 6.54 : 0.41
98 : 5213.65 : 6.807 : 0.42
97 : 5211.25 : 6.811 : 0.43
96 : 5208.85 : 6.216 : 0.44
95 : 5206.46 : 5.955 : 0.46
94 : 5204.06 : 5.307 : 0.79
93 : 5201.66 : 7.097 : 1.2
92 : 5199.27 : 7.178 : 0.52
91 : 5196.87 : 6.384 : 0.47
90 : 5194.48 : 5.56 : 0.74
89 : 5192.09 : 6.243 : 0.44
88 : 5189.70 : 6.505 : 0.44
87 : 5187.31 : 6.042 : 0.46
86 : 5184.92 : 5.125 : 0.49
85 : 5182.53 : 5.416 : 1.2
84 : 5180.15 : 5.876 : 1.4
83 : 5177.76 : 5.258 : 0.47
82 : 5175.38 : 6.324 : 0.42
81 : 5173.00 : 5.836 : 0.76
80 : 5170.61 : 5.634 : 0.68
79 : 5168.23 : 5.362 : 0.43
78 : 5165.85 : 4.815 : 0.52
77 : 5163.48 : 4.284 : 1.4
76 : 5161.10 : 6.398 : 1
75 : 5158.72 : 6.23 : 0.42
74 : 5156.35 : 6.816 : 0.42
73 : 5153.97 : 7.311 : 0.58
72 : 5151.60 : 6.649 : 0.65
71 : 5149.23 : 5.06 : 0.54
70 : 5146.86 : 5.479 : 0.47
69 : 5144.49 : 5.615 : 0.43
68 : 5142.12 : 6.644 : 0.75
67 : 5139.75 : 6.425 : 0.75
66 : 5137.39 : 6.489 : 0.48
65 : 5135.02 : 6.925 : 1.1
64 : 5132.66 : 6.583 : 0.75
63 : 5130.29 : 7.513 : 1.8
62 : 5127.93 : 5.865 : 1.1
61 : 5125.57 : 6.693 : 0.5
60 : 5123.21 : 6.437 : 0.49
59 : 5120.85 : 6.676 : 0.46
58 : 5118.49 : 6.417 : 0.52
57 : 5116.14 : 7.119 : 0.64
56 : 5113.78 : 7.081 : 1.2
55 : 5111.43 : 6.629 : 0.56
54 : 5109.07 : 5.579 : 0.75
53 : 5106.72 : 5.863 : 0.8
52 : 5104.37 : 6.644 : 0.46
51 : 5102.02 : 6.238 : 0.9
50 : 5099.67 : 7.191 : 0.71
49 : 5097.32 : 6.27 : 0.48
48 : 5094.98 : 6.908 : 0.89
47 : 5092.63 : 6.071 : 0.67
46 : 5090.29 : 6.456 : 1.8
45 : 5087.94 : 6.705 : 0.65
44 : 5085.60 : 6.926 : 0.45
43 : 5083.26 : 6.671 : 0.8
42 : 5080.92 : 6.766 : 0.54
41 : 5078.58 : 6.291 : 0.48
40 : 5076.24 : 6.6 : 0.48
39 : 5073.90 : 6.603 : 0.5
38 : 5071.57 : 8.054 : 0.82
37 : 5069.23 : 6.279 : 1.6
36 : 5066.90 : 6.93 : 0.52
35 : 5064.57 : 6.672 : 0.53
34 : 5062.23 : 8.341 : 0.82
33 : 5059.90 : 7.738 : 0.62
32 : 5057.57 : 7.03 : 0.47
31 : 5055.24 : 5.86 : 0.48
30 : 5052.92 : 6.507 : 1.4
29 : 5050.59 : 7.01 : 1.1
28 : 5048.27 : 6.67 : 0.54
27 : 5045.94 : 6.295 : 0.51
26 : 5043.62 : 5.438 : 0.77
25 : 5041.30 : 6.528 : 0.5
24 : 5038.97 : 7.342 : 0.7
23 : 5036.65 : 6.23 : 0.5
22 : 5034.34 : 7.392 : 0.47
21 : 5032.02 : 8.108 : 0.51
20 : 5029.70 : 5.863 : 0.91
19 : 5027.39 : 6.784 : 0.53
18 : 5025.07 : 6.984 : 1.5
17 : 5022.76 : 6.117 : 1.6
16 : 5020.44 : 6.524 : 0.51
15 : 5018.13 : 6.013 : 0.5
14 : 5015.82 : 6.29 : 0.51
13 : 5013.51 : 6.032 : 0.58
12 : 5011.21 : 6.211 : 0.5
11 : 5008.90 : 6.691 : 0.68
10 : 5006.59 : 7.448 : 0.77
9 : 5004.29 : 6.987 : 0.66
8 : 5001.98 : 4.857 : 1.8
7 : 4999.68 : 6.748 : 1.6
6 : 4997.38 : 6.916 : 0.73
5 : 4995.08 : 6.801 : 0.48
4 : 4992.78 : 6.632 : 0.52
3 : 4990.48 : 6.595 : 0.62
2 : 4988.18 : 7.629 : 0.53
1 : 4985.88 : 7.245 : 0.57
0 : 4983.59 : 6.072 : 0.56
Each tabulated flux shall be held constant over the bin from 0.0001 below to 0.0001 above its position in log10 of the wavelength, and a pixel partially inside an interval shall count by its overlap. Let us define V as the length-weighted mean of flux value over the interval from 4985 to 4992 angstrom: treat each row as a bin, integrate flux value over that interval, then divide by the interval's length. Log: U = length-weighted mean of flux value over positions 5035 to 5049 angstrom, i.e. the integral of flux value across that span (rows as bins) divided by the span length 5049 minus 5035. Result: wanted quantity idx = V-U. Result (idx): 0.7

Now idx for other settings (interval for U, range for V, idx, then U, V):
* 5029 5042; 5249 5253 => -0.2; 7.0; 6.7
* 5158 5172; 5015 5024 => 0.8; 5.4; 6.2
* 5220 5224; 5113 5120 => 0.6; 6.3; 6.9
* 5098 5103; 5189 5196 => -0.6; 6.7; 6.1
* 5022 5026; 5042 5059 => -0.1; 6.6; 6.4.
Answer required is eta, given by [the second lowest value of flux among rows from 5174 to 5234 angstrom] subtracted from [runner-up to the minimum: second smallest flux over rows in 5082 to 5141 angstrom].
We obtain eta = 0.6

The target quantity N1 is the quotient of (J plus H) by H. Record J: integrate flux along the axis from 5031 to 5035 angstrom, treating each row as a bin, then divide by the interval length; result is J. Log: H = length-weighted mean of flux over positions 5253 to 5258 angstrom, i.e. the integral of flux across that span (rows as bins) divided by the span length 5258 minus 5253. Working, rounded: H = 7.1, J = 7.8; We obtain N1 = 2.09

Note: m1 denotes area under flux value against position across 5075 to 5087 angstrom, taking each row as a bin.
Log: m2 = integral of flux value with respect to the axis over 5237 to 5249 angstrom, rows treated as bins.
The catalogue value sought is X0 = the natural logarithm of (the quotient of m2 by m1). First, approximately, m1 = 80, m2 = 87.1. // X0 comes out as 0.088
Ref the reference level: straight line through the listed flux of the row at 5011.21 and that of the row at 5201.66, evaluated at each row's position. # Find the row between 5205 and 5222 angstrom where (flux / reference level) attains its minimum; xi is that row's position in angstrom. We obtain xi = 5206.46 angstrom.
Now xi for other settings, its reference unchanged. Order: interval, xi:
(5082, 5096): 5092.63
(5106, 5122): 5109.07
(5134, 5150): 5149.23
